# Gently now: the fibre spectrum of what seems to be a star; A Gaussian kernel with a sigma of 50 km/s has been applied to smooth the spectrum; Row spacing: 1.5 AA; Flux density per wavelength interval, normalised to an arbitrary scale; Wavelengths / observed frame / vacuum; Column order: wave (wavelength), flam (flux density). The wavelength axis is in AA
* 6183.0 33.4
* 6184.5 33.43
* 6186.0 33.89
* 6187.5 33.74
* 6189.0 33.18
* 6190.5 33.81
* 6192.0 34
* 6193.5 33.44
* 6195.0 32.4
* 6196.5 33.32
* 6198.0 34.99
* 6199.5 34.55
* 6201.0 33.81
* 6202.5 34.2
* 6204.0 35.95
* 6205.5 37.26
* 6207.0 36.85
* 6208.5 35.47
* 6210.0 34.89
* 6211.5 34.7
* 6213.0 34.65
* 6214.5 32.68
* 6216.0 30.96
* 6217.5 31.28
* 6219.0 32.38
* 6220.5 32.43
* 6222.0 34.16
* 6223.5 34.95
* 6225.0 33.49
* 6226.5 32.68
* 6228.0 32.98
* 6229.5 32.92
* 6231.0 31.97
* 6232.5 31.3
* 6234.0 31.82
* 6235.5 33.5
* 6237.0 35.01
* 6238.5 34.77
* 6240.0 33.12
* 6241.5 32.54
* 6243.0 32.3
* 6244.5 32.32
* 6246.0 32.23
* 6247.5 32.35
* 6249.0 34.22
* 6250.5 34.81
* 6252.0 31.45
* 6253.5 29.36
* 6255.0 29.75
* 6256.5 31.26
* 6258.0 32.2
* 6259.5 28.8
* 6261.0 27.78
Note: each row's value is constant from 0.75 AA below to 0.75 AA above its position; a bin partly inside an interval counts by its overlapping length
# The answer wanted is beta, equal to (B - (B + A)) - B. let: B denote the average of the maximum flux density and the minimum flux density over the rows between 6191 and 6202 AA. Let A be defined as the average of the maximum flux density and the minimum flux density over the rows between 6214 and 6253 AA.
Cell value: -66.7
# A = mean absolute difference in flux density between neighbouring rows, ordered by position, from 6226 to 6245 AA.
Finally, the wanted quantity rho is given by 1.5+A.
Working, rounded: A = 0.70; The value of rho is 2.20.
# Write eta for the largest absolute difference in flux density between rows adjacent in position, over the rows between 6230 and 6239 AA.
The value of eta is 1.68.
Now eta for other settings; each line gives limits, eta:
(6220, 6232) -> 1.73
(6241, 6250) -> 1.87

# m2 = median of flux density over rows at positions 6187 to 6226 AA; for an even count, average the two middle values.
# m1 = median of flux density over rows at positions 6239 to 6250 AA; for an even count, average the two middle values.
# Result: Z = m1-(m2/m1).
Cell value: 31.3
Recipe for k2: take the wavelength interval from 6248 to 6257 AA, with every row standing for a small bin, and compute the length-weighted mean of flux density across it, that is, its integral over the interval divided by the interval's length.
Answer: 31.8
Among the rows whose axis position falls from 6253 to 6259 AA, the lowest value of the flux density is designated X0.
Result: 29.36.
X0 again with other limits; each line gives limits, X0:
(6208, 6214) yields 34.65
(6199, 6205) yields 33.81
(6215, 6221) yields 30.96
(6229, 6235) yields 31.3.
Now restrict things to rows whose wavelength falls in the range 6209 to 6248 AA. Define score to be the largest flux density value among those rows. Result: 35.01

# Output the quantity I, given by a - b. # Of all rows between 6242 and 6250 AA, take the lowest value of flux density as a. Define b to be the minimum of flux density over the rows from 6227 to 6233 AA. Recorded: 0.9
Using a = 32.23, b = 31.3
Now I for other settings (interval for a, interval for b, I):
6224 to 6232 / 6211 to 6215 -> -0.7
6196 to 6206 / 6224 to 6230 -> 0.6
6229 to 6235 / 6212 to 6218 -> 0.3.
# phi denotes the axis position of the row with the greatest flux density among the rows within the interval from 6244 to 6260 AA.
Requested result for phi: 6250.5 AA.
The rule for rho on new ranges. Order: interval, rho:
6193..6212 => 2.40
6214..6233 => 2.33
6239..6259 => 2.48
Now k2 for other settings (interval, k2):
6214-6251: 32.9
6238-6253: 32.9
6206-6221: 33.7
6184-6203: 33.7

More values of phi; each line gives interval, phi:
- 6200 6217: 6205.5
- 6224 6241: 6237.0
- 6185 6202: 6198.0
